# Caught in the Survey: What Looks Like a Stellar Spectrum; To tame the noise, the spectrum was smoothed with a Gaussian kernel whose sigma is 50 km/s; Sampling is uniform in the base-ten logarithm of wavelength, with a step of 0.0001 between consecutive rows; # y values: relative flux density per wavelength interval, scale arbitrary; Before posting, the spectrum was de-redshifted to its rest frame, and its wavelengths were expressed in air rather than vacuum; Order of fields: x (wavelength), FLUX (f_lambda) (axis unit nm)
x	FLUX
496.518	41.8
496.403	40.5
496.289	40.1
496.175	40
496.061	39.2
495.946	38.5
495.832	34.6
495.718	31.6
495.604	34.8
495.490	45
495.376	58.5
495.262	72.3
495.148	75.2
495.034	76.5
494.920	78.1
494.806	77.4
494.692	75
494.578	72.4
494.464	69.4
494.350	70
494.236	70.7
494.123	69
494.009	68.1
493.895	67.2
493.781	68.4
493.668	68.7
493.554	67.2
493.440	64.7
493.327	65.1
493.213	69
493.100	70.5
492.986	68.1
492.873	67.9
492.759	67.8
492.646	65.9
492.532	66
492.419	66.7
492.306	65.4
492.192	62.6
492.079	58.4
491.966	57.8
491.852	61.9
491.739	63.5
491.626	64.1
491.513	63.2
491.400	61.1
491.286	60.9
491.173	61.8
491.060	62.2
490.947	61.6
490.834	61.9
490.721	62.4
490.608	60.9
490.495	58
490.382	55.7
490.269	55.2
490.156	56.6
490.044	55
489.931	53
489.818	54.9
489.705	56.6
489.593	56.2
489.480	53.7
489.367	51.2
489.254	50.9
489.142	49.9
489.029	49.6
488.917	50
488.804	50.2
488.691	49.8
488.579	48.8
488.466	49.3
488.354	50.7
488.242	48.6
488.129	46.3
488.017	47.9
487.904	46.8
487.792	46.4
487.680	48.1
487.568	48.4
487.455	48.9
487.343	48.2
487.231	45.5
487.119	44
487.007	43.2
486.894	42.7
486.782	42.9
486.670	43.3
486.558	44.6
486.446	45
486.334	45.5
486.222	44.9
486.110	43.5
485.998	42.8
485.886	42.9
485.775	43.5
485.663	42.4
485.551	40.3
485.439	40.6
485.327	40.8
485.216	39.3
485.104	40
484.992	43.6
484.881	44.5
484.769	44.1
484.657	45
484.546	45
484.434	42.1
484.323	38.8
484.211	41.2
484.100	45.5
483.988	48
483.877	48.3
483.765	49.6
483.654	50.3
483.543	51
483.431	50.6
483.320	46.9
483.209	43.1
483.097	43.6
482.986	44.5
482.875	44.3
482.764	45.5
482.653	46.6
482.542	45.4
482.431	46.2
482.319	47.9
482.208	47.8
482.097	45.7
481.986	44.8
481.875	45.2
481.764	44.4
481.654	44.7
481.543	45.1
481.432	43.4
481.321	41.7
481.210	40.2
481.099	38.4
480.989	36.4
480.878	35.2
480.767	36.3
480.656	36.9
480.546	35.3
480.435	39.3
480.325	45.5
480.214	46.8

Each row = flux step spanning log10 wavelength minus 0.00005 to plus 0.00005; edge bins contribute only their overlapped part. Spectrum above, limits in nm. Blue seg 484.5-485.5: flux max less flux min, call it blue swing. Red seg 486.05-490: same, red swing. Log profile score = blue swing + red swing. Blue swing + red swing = 20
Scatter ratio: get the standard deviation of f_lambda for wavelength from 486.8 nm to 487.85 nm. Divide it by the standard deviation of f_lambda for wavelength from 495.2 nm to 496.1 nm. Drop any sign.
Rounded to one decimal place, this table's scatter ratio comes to 0.2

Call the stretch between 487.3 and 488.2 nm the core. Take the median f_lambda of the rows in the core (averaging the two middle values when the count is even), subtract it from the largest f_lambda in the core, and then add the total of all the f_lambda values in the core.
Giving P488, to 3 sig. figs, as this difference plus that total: 382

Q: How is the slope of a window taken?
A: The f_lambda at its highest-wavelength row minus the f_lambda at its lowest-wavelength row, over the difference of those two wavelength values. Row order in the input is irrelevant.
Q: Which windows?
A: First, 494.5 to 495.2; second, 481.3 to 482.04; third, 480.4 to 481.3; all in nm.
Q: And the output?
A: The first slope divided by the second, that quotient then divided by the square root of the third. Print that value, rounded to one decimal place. 1.0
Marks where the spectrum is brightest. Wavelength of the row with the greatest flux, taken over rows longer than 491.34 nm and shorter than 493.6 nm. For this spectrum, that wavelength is 493.100 nm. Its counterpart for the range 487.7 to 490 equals 489.705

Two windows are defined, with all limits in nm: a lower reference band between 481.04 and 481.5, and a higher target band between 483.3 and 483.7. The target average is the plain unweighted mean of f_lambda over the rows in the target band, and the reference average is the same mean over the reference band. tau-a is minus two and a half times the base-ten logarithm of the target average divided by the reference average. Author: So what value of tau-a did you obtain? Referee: -0.21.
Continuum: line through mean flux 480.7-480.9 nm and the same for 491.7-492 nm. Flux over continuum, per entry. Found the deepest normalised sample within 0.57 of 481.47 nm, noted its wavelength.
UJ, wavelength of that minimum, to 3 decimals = 480.989 nm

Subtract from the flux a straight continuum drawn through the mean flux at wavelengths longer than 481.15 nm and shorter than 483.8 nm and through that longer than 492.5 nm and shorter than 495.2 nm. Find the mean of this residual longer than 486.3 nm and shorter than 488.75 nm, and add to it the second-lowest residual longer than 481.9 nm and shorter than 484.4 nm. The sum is -18.1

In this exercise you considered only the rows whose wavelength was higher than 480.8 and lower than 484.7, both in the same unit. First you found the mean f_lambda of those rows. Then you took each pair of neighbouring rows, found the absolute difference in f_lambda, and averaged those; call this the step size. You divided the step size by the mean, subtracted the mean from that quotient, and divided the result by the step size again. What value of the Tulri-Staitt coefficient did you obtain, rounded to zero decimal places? -31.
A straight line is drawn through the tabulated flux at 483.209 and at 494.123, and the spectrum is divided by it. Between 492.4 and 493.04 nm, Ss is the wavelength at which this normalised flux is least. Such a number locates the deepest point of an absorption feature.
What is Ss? 492.646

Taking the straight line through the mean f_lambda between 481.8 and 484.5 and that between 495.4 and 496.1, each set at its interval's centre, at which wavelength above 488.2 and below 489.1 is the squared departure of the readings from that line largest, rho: 488.354 nm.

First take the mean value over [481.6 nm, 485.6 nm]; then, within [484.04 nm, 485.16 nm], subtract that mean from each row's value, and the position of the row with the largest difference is 484.100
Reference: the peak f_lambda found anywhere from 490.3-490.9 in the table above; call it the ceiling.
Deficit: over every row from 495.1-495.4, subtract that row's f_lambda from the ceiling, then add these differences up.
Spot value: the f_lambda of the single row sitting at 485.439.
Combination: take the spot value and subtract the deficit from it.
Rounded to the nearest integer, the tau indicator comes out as 59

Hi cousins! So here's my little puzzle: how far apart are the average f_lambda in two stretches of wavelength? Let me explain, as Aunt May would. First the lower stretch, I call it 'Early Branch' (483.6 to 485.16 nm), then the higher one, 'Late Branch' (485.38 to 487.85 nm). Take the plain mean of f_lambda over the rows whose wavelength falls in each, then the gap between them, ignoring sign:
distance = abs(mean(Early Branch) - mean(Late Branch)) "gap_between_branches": 0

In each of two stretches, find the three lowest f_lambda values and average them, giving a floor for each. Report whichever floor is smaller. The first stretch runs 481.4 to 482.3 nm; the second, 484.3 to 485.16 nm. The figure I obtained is 40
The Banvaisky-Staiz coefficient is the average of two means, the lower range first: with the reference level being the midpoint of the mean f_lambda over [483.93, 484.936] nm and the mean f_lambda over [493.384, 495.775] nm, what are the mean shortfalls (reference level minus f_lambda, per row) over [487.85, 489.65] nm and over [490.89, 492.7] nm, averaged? -1.6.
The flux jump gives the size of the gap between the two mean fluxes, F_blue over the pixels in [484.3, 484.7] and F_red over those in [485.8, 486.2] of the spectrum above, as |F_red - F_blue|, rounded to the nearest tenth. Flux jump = 0.3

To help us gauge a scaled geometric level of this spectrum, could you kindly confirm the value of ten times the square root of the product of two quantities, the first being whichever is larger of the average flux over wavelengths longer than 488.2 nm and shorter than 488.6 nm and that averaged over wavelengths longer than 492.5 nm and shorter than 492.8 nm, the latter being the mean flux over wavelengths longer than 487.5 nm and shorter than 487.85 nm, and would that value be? 563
